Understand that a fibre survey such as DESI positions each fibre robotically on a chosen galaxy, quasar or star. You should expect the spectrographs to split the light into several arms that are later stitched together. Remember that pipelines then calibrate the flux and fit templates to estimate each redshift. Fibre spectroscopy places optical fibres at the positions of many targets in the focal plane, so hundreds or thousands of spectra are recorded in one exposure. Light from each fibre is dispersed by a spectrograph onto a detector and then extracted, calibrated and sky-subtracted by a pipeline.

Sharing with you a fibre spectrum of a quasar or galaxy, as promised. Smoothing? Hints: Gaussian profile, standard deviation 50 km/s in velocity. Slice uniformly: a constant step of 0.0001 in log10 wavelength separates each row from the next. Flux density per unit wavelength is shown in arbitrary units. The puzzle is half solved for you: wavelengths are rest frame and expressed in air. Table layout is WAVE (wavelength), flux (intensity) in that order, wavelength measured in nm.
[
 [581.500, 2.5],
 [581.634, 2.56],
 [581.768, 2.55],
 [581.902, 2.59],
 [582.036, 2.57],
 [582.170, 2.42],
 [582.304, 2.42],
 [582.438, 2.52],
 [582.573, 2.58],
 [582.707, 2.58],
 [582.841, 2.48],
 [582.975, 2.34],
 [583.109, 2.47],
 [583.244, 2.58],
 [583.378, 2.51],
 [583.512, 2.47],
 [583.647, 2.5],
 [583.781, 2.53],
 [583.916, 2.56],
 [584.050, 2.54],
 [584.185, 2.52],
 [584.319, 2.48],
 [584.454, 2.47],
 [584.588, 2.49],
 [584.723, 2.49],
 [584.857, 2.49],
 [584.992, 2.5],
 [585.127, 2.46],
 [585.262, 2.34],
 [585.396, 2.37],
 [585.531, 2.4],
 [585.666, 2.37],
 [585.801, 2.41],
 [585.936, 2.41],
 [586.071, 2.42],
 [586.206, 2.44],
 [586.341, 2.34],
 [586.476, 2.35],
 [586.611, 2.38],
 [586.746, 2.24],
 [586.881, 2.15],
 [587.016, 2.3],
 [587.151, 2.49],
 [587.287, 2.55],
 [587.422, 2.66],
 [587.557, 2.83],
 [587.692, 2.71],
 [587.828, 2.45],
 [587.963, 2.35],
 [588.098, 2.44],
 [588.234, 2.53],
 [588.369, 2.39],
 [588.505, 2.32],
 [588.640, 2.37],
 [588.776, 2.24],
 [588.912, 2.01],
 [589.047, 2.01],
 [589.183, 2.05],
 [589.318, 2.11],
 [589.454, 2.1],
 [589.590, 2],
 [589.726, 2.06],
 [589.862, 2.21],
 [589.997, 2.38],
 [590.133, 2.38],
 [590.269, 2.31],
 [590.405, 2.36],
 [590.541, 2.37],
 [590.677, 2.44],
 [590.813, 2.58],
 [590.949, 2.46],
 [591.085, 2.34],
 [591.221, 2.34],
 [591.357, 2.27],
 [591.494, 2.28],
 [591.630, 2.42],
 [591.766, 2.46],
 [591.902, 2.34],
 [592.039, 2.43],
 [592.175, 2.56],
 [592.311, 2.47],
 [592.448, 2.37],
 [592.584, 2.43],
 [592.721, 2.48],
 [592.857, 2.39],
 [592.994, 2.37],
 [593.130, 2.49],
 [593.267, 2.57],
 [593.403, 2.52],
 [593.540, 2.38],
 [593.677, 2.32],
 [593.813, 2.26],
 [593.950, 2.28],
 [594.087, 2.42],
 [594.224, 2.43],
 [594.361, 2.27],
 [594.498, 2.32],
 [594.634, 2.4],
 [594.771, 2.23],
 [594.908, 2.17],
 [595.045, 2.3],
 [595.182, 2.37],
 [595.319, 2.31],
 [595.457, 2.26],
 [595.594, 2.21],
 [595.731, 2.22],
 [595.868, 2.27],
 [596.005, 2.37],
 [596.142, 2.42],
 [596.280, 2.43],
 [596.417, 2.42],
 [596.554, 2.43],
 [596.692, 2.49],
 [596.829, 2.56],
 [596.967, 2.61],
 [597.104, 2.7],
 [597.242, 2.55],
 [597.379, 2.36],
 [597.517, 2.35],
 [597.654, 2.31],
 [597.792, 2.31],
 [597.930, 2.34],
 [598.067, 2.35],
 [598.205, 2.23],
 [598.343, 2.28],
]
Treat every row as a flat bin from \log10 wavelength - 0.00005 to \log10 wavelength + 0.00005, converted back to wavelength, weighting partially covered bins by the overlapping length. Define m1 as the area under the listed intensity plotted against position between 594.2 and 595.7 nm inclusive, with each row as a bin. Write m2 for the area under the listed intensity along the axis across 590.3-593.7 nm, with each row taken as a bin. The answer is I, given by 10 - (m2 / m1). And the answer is 7.61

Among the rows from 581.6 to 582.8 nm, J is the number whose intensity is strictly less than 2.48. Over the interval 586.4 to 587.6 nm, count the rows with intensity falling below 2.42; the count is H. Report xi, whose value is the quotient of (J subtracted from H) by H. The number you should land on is 0.6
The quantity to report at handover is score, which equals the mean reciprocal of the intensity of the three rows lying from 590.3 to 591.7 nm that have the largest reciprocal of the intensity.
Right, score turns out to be 0.435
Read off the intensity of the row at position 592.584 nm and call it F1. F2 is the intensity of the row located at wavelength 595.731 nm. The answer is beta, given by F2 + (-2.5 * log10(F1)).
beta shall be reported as 1.26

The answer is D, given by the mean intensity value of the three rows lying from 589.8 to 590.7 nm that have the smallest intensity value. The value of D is 2.29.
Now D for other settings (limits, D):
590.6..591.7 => 2.30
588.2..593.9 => 2.01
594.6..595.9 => 2.20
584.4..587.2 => 2.23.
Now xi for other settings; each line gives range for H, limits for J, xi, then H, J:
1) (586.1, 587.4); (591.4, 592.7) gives -0.3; 6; 8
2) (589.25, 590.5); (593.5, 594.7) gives 0.0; 9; 9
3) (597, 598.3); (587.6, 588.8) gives 0.0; 7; 7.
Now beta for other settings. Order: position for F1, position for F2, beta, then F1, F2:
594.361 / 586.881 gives 1.26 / 2.27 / 2.15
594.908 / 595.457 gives 1.42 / 2.17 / 2.26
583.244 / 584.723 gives 1.46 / 2.58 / 2.49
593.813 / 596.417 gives 1.53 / 2.26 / 2.42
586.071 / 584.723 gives 1.53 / 2.42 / 2.49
